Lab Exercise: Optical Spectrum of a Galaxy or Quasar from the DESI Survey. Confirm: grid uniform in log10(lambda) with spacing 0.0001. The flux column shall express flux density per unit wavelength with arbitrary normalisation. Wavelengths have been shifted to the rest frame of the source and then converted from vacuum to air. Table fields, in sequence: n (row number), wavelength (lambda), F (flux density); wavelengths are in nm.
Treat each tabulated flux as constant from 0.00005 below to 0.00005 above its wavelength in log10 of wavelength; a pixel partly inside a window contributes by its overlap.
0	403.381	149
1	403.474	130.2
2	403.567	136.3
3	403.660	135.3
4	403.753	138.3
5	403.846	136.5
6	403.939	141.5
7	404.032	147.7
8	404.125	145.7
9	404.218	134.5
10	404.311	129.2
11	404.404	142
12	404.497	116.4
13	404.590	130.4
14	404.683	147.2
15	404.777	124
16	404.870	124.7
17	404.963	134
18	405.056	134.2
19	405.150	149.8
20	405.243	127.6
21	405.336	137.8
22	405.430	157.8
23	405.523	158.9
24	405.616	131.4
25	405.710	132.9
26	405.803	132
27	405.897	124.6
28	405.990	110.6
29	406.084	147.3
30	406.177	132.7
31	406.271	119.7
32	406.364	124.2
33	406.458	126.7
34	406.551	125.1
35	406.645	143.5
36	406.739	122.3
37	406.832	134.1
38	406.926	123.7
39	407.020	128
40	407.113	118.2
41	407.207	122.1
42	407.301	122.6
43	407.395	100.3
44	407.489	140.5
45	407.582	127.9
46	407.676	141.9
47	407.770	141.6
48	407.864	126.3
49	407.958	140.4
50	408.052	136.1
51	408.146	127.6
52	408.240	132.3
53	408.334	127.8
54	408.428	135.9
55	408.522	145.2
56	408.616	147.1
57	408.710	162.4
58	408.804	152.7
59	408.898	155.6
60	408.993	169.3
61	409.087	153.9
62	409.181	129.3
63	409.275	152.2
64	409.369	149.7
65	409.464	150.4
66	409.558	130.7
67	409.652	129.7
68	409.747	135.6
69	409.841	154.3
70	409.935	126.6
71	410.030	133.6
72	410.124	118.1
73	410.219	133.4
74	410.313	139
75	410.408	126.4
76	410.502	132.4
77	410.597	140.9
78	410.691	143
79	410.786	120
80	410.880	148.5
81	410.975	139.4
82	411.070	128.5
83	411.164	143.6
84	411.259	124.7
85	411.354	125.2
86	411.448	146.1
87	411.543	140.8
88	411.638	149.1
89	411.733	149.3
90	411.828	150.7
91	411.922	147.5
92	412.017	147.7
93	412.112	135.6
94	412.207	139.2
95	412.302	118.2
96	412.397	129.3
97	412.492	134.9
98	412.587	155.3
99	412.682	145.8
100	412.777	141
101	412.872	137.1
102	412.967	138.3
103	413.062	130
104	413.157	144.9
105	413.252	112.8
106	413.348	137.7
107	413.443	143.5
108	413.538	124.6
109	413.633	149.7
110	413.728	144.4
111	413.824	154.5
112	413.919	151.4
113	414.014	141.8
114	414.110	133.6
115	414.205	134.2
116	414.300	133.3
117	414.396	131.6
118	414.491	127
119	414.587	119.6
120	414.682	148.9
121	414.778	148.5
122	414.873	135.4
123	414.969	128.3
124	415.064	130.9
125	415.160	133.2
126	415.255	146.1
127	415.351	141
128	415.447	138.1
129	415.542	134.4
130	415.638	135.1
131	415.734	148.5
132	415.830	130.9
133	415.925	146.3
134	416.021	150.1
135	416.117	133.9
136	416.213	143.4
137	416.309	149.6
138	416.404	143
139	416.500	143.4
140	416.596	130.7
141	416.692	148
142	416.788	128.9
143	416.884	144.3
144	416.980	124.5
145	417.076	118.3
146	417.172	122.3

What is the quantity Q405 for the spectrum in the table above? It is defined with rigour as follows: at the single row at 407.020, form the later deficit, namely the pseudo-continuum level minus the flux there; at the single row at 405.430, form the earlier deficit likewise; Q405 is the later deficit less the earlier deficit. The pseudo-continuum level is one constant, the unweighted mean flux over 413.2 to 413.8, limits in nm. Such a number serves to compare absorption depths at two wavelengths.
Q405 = 30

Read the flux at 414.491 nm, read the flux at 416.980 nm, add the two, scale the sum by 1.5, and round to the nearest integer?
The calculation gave 377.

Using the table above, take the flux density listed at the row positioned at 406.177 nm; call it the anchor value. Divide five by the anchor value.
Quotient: 0.0377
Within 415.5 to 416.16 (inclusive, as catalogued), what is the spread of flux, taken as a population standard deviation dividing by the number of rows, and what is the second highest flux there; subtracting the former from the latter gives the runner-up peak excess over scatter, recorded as 141.0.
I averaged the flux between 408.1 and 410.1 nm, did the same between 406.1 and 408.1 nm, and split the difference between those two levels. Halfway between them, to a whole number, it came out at 136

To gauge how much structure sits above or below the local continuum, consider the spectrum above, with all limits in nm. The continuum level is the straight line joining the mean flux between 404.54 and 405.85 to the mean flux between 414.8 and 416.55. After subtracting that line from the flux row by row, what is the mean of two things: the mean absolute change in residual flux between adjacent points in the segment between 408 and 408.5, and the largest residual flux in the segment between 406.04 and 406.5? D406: 8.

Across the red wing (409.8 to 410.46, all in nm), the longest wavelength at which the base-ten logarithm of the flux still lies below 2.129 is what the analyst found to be 410.408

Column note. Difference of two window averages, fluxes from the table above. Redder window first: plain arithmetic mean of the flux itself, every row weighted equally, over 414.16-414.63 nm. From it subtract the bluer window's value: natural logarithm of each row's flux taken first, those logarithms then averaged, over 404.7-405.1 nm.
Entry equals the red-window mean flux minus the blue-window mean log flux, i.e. 124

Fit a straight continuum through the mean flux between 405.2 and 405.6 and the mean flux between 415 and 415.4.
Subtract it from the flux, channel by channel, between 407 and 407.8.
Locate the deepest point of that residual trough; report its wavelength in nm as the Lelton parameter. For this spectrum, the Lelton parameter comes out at 407.395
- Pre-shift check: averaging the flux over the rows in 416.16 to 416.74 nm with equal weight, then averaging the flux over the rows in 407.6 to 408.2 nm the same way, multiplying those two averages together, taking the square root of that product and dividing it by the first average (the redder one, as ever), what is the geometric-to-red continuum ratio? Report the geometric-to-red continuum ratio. 0.97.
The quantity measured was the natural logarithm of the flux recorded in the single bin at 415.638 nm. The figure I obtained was 4.91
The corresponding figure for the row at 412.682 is 4.98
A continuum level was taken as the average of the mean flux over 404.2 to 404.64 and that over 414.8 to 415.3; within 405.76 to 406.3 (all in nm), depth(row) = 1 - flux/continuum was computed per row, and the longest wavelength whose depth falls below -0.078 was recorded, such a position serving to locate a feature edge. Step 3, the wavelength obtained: 406.084 nm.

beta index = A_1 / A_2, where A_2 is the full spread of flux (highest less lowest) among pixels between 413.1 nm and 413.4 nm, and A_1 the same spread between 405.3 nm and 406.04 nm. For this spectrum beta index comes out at 1.5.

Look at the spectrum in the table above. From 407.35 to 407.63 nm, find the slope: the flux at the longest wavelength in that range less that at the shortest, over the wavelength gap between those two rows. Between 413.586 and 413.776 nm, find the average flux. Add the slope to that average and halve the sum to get 147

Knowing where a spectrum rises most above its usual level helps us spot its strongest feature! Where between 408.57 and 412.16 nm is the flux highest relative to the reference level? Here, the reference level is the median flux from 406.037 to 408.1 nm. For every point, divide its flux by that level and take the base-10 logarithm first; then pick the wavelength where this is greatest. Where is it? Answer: 408.993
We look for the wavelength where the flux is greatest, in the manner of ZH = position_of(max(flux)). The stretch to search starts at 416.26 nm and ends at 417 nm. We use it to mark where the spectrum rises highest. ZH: 416.309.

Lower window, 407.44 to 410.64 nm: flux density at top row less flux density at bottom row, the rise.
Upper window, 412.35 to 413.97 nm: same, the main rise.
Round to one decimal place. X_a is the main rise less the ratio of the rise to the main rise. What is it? 22.1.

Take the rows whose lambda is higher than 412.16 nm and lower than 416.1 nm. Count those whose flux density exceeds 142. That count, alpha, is 14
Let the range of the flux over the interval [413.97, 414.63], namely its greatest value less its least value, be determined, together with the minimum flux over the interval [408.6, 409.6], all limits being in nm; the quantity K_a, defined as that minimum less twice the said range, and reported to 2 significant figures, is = 85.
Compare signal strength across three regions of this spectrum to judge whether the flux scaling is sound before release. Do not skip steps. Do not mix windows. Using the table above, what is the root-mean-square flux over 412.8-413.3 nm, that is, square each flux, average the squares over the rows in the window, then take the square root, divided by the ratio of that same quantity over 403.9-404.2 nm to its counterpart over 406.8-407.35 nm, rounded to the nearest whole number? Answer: 115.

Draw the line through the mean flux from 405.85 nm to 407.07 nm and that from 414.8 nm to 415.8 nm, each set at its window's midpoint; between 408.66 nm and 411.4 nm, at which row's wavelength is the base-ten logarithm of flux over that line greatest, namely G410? 408.993 nm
